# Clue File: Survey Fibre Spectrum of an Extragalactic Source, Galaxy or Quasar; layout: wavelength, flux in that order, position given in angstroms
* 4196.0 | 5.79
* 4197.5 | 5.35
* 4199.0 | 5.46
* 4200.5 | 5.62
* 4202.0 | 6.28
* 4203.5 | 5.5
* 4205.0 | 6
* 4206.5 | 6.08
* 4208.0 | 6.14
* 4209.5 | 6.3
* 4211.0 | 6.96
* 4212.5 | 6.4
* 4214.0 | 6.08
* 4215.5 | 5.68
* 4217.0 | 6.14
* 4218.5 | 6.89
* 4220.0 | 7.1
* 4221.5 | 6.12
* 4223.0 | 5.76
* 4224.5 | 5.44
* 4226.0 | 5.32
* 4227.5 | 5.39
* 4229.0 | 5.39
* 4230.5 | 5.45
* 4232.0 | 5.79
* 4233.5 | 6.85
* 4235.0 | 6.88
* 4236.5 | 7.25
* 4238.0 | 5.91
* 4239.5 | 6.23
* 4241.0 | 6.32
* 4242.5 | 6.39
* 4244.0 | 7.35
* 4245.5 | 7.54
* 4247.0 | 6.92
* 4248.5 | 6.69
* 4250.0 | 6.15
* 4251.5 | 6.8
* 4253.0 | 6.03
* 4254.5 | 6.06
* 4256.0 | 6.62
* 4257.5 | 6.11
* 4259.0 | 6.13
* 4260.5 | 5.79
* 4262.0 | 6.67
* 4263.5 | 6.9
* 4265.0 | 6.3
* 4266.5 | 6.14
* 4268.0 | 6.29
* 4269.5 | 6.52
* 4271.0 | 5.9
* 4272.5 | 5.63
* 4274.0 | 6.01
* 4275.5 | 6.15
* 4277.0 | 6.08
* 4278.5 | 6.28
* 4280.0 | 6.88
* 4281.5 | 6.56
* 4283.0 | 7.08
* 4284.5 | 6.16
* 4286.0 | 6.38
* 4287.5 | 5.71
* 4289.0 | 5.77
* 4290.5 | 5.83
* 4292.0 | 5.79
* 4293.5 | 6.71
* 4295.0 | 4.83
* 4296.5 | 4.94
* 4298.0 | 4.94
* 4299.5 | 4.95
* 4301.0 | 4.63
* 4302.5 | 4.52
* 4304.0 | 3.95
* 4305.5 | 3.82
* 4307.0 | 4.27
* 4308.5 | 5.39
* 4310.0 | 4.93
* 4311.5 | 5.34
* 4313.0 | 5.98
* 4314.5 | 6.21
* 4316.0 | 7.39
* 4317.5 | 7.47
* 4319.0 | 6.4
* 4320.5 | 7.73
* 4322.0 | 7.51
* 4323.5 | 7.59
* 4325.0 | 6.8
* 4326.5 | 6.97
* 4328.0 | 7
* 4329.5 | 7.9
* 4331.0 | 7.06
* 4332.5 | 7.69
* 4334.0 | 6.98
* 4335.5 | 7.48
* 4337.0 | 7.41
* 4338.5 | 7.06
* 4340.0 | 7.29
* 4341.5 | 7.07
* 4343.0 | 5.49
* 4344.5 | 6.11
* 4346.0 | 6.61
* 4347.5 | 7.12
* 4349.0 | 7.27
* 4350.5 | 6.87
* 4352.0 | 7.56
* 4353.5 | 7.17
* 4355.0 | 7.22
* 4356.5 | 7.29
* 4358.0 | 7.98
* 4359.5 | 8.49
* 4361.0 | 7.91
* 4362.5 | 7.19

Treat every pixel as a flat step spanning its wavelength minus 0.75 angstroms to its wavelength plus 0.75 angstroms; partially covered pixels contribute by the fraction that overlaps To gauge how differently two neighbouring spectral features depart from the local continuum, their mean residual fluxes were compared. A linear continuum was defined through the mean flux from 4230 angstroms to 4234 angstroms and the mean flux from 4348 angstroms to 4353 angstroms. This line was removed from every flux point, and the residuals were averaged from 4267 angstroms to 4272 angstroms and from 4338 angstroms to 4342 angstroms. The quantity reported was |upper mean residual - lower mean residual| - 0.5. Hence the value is -0.3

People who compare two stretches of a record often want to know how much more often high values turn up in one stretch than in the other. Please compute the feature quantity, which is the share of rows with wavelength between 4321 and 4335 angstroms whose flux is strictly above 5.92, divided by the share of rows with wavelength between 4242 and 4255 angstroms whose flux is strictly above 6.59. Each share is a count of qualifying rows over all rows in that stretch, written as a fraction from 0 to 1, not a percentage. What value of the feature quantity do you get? 1.8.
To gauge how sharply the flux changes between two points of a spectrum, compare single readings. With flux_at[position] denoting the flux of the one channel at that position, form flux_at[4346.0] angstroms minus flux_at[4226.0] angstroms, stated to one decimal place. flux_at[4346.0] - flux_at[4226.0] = 1.3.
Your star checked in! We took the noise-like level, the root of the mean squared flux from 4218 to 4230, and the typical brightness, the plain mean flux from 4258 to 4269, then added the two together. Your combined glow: 12.28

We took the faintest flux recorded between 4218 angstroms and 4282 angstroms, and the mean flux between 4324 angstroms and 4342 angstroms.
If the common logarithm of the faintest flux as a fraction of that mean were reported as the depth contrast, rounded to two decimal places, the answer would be -0.13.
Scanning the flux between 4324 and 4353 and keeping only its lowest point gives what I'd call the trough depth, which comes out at 5.49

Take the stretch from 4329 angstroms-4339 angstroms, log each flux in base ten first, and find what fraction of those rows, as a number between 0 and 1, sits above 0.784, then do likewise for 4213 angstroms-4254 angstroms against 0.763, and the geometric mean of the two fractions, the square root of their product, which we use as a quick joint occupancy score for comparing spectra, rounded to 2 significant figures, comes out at 0.84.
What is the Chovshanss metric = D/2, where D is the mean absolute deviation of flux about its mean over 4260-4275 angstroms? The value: 0.16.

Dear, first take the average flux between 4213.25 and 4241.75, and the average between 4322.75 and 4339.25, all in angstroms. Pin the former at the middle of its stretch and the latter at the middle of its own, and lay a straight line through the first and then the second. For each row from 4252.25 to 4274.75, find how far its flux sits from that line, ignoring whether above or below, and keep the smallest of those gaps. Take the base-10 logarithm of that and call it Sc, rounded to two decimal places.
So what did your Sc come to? -1.25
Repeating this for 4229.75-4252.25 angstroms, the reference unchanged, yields -2.02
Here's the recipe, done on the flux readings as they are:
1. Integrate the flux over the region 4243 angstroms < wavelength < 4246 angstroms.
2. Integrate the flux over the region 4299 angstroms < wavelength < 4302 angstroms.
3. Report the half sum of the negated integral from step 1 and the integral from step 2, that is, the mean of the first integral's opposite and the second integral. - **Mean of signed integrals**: -4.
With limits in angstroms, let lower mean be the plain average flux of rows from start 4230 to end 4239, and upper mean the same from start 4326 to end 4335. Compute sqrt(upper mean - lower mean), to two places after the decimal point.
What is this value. 0.95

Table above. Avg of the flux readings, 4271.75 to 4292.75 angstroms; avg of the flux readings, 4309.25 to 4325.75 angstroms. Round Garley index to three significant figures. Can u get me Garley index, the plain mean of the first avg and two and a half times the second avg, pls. 11.4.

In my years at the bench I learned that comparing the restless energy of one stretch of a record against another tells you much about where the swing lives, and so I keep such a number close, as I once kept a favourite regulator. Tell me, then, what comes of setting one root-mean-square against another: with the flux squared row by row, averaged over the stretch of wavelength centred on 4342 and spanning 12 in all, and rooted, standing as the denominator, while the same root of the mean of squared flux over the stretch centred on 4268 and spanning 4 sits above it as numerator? 0.93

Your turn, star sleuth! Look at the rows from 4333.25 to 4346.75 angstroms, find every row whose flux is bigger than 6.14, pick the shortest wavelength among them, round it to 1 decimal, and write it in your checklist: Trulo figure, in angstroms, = 4334.0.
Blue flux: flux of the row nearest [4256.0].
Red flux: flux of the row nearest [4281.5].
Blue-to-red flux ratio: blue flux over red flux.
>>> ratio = 1.0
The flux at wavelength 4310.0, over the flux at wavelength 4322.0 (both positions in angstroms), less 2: -1.3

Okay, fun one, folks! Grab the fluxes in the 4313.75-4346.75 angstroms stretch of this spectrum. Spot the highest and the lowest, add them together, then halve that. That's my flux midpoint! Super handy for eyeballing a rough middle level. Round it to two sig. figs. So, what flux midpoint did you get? 6.7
